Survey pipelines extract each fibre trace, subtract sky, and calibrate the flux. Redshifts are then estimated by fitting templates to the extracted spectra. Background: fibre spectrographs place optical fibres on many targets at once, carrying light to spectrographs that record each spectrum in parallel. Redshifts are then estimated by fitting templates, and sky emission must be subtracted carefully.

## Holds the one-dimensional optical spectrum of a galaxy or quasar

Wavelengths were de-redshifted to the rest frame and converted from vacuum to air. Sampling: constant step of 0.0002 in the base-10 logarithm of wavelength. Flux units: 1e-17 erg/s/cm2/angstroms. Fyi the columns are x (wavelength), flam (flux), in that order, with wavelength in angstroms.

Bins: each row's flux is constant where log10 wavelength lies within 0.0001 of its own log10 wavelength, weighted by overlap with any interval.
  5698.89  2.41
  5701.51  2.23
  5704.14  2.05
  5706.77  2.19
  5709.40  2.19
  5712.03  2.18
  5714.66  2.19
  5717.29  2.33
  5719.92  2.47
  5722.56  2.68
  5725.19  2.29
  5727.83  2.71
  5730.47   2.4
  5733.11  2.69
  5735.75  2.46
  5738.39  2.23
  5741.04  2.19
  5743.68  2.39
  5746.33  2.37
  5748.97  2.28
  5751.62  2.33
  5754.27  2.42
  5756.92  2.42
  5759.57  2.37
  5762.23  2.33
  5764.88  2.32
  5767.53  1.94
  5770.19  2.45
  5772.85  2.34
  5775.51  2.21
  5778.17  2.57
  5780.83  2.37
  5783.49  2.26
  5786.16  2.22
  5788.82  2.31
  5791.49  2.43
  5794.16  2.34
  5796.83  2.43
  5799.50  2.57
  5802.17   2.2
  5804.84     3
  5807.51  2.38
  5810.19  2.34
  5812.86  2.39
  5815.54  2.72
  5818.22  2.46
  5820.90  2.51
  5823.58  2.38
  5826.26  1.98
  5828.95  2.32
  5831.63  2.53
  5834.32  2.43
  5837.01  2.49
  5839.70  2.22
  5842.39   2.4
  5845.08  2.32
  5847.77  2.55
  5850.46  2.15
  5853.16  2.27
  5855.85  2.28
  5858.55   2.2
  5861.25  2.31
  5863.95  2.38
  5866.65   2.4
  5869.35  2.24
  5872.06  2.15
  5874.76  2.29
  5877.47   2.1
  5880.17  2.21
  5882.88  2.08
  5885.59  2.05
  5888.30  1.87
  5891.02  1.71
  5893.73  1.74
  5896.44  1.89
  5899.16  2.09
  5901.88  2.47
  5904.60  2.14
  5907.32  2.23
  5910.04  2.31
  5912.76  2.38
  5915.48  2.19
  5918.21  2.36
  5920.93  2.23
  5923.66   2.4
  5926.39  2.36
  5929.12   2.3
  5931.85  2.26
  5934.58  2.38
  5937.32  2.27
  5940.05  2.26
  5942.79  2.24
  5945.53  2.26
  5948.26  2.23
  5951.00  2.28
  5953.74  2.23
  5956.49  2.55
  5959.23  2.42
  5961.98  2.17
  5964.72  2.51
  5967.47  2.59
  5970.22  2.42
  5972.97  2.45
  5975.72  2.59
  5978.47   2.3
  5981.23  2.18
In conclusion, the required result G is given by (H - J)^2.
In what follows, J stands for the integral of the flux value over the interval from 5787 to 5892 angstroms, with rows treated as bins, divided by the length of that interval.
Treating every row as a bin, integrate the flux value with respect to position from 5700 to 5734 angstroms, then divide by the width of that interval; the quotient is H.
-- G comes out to 0.001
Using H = 2.35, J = 2.32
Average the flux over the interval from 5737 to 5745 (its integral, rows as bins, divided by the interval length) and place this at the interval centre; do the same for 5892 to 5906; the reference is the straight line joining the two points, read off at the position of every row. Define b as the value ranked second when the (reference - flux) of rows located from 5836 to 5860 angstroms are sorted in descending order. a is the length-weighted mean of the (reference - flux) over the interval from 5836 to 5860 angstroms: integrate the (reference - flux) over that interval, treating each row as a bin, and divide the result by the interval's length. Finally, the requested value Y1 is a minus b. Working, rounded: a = -0.2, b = -0.08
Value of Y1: -0.109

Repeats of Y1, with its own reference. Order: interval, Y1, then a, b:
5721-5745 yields -0.212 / -0.2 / 0.05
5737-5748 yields -0.071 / 0.0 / 0.05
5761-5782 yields -0.100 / -0.1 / 0.01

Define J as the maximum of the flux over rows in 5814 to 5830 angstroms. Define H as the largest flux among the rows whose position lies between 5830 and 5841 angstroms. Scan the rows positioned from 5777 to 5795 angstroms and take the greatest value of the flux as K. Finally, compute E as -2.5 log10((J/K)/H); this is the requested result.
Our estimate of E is 0.95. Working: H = 2.53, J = 2.72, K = 2.57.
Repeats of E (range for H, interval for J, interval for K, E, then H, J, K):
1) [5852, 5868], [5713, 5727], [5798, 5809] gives 1.07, 2.4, 2.68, 3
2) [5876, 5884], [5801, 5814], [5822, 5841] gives 0.68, 2.21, 3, 2.53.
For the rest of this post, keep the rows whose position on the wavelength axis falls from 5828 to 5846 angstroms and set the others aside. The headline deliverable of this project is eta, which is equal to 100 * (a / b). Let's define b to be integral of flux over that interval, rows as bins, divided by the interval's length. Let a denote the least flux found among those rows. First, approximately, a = 2.22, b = 2.39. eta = 93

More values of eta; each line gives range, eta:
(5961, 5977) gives 88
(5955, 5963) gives 91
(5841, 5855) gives 92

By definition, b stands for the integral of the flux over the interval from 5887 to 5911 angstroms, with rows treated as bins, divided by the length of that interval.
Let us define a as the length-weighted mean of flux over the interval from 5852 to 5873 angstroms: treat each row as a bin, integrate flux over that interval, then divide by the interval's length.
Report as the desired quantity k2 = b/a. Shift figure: 0.90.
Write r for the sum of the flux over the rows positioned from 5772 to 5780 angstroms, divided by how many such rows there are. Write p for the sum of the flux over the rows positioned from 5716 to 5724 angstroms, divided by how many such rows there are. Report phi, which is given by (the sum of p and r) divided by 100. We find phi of 0.0487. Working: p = 2.49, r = 2.37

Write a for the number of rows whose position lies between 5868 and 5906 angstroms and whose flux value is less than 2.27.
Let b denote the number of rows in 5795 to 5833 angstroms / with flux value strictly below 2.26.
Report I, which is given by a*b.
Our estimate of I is 24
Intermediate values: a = 12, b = 2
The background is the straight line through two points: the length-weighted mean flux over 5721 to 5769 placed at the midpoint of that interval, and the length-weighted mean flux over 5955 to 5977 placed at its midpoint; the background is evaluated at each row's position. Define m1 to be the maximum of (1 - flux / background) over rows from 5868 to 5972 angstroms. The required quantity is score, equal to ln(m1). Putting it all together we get -1.2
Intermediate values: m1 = 0.297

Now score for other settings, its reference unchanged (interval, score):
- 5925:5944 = -2.4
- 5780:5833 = -1.7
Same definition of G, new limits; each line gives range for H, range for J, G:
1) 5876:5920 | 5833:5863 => 0.046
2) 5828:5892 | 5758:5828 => 0.016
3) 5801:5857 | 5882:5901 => 0.220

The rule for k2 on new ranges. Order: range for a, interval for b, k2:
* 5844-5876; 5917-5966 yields 1.01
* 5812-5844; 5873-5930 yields 0.90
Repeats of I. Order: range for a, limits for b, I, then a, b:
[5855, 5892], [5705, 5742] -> 54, 9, 6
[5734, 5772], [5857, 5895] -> 30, 3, 10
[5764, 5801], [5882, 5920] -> 40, 4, 10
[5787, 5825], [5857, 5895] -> 10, 1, 10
